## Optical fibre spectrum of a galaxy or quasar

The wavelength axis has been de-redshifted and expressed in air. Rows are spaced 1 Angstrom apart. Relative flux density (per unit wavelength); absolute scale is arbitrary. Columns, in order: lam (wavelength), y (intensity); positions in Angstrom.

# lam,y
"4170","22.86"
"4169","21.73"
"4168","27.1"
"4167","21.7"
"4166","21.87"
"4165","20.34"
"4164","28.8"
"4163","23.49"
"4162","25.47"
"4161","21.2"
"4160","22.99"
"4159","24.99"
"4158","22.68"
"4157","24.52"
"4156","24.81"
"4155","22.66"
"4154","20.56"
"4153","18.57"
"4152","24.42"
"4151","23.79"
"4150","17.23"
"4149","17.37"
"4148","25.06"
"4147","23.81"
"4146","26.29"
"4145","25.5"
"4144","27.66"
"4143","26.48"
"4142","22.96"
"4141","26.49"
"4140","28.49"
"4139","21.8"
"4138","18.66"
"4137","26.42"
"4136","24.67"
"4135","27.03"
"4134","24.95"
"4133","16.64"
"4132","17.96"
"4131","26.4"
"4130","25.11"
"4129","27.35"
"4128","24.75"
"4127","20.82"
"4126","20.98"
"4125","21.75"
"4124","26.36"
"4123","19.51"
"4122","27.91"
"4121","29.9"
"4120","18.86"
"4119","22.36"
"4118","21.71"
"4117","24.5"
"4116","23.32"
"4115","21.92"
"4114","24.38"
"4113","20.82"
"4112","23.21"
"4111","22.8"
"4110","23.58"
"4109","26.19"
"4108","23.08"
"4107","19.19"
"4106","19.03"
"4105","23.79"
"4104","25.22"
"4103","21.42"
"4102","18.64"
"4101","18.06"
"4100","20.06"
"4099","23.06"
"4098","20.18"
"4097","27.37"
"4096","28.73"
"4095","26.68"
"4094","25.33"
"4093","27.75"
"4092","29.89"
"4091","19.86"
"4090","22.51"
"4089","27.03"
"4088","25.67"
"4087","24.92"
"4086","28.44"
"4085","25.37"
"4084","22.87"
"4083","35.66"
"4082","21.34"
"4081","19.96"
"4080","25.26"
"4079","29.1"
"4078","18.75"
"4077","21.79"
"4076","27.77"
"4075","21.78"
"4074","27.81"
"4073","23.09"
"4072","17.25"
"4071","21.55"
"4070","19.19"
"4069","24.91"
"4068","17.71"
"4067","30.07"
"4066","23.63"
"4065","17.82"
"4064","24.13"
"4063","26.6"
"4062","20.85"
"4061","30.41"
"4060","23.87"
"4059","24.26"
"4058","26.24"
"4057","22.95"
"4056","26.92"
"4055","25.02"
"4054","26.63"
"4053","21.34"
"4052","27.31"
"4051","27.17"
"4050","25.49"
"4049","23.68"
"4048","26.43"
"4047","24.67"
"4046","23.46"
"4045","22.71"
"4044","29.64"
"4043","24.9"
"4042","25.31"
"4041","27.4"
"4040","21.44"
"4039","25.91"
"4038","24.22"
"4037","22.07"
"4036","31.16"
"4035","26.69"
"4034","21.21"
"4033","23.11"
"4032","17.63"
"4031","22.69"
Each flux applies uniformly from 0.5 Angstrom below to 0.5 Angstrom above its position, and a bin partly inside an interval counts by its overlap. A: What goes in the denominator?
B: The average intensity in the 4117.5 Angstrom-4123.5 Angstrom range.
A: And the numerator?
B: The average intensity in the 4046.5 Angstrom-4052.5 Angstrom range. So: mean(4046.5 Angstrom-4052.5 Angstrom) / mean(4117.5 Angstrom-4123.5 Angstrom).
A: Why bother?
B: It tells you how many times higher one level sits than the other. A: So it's 1.10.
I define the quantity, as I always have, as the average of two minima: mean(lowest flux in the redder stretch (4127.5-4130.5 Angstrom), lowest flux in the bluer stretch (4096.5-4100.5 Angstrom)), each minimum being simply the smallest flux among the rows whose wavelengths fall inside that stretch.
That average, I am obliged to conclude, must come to 22.4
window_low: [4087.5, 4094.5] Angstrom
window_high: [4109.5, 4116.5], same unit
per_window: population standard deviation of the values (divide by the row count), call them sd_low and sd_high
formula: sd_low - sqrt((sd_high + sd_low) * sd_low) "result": -0.50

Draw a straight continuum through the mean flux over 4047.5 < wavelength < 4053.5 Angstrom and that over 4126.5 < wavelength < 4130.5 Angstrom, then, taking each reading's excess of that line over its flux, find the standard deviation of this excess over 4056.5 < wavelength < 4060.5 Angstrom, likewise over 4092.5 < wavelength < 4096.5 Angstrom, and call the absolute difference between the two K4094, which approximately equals 0.1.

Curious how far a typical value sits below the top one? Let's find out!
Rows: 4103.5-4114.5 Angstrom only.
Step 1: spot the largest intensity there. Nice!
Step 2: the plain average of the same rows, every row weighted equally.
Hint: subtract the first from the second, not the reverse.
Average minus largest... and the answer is -3.3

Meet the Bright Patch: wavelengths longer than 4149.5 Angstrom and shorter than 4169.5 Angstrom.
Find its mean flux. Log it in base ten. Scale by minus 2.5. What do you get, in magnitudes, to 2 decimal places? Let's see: -3.40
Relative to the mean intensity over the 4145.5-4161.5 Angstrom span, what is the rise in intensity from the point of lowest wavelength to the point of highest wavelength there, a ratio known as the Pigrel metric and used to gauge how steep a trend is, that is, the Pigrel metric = -0.226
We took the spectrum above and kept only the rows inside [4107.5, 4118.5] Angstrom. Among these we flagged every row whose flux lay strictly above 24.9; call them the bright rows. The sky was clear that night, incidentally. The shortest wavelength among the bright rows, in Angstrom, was 4109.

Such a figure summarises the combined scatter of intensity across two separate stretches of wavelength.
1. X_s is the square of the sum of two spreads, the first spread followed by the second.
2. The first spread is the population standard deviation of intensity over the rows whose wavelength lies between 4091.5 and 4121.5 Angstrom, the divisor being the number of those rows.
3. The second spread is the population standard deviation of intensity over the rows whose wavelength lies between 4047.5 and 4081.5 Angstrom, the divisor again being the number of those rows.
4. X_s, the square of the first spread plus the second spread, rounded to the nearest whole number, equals 46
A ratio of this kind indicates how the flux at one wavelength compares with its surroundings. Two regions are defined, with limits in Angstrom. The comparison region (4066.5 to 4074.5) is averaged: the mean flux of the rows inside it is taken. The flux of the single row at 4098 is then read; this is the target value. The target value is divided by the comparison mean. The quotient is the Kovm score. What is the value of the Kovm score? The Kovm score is 0.89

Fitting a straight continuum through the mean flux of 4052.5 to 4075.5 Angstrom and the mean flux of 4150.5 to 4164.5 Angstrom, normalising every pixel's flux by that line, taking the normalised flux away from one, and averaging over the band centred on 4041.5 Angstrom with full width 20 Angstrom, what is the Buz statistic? -0.043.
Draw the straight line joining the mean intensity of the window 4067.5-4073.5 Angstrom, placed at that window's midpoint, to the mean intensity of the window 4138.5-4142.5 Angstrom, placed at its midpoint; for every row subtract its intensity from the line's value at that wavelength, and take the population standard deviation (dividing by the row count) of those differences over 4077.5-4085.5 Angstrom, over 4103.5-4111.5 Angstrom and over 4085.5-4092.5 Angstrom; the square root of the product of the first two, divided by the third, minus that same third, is -2.1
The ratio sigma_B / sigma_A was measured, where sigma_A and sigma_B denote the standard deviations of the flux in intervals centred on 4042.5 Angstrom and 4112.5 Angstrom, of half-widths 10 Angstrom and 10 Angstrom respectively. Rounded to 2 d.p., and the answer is 1.07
